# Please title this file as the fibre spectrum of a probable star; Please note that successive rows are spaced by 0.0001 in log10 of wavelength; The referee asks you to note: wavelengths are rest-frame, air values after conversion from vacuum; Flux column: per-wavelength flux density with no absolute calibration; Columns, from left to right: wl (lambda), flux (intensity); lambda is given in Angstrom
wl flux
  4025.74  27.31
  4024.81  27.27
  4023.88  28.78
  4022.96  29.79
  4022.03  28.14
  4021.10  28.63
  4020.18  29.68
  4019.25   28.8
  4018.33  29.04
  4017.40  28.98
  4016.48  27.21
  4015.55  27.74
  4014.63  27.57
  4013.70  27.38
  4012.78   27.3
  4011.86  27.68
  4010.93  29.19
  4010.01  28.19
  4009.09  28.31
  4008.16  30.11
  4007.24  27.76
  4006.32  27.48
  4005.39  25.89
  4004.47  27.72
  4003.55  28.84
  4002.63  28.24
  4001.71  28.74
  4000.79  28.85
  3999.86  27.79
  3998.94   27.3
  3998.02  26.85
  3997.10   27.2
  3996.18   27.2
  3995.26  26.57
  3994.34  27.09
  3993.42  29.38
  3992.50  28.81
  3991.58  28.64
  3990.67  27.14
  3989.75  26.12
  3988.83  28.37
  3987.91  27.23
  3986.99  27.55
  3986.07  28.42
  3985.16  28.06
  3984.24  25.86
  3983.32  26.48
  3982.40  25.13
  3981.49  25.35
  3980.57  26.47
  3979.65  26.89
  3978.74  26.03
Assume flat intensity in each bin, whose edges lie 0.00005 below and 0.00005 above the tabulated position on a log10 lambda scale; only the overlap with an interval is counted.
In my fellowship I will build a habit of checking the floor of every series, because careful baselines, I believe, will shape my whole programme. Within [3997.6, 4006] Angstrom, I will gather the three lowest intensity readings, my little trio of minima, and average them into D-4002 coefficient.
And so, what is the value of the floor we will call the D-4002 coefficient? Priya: 26.7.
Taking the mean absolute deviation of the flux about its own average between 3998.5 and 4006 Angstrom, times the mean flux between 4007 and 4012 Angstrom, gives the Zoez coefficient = 21.3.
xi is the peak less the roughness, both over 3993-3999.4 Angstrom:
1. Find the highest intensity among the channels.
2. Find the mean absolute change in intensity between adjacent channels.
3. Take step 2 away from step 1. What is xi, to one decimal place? 28.7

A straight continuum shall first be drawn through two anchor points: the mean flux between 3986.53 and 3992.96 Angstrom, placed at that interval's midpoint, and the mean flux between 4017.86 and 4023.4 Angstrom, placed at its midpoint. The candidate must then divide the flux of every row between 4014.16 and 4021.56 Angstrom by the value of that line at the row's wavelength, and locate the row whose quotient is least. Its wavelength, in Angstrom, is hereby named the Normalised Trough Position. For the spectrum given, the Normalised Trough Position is 4016.48 Angstrom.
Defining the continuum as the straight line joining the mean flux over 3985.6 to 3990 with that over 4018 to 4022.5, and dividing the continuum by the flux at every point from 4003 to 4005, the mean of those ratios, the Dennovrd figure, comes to 1.00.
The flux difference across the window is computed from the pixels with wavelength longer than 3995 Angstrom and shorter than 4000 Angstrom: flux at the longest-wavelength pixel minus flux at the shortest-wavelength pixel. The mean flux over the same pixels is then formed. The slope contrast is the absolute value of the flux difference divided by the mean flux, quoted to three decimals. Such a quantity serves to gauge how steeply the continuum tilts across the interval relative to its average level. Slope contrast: 0.045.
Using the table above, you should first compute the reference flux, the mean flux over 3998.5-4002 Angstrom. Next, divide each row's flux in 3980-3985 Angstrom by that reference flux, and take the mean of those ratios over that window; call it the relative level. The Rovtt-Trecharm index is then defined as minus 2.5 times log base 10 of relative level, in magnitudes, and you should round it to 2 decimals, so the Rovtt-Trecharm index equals 0.09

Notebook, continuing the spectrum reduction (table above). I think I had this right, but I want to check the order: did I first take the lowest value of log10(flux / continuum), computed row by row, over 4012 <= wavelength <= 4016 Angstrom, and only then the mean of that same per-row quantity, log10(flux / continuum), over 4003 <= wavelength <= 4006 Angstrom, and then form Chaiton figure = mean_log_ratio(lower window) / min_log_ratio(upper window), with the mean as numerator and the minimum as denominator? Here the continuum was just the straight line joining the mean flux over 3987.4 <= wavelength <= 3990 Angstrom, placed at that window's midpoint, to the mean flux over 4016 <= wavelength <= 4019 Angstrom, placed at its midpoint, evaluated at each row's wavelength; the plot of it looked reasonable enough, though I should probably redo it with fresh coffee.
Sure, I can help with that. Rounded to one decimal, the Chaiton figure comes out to 0.5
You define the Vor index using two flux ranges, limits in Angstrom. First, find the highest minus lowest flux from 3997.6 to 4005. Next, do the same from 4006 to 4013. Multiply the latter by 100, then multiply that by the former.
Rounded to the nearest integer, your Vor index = 562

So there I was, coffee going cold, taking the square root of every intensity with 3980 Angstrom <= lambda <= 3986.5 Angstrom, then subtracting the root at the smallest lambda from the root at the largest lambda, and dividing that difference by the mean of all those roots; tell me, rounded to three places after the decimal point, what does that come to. 0.036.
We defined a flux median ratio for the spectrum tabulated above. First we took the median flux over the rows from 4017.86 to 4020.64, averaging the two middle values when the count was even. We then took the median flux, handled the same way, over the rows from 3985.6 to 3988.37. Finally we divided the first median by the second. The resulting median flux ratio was 1.05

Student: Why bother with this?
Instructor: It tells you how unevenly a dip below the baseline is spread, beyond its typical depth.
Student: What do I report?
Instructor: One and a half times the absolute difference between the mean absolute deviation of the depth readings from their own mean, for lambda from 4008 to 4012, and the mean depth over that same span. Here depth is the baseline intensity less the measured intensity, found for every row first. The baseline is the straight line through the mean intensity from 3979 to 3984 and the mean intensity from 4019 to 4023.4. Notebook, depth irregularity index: 2.0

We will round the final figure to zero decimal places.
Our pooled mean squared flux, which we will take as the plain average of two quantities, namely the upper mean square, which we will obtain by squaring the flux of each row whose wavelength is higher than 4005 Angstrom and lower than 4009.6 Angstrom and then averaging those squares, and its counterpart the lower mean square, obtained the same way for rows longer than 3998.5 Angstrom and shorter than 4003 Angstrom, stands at 788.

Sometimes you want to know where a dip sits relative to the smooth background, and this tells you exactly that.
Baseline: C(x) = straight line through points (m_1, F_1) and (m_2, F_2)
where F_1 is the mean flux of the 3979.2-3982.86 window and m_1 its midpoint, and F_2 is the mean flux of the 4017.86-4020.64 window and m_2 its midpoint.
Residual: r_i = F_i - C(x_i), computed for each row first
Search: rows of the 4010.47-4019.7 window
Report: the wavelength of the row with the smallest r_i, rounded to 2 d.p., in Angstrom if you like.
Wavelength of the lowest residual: 4016.48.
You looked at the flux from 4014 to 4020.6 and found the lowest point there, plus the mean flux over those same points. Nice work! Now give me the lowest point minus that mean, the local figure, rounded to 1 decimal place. -1.2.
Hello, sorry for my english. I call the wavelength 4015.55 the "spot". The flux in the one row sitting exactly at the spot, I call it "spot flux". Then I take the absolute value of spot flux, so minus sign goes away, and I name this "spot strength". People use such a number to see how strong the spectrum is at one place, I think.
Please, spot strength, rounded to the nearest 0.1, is 27.7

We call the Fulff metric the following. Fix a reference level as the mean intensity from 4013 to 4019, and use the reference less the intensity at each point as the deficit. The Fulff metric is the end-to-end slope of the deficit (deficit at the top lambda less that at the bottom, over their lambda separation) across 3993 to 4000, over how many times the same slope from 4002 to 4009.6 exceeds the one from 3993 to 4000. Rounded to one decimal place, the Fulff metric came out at -5.6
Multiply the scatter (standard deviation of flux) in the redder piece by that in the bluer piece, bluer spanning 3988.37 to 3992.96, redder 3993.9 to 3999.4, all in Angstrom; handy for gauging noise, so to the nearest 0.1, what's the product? 0.3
